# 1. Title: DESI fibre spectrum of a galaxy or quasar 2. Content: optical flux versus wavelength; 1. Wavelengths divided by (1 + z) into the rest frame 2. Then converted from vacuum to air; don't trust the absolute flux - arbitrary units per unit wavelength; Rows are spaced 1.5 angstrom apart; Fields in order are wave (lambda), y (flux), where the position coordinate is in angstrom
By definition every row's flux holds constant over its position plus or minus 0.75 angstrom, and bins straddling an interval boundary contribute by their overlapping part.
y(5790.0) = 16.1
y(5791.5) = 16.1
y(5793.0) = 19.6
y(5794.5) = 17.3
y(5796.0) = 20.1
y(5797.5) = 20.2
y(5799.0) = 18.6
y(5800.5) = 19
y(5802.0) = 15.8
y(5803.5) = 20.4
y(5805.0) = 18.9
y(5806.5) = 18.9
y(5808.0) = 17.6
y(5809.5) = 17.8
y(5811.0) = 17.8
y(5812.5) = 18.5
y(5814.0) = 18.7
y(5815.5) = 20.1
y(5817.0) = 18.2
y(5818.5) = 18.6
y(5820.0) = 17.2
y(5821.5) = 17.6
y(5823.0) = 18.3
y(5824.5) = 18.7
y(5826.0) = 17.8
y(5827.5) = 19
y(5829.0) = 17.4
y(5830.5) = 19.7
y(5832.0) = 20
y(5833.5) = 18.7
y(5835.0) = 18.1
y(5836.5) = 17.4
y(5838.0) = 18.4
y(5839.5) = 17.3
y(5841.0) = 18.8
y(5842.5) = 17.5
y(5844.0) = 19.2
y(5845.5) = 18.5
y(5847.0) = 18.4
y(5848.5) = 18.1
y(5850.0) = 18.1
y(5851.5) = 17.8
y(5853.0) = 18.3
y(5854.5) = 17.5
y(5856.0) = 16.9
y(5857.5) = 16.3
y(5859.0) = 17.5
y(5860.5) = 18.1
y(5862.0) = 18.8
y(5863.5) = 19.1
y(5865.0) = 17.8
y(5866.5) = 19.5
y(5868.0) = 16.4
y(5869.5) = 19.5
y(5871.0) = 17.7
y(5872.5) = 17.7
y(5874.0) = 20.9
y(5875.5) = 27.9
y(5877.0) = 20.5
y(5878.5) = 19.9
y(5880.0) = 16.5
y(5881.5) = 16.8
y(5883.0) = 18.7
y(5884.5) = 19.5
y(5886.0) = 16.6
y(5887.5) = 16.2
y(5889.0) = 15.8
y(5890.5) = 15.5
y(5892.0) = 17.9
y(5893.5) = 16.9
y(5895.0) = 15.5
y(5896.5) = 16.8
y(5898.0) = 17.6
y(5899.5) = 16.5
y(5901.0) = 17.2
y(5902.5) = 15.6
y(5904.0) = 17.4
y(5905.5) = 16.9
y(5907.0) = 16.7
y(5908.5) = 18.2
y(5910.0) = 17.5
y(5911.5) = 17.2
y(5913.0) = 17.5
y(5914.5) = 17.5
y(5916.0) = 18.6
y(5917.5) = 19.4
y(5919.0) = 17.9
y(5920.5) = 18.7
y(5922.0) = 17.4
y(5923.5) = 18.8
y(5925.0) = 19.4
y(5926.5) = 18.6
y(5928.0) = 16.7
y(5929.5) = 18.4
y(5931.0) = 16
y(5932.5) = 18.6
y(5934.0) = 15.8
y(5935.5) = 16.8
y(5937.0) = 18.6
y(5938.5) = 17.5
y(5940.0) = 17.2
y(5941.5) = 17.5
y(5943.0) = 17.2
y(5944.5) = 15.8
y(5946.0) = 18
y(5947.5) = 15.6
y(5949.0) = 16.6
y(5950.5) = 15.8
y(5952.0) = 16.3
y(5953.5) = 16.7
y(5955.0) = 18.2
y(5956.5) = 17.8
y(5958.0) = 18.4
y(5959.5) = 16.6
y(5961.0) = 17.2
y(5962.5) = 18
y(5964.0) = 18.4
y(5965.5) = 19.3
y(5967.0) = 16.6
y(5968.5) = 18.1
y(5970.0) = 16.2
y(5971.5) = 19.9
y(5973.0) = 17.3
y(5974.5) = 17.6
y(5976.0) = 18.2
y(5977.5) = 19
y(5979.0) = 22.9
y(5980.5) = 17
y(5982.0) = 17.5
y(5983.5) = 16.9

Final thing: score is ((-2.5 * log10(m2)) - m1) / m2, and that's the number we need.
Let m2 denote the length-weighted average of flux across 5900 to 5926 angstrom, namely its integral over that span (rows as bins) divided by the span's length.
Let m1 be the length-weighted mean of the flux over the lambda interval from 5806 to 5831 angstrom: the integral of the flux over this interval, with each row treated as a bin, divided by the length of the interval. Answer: -1.208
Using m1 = 18.3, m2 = 17.8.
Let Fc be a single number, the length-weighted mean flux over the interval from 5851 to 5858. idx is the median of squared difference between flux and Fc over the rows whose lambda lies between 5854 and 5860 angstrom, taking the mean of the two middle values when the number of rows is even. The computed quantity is 0.1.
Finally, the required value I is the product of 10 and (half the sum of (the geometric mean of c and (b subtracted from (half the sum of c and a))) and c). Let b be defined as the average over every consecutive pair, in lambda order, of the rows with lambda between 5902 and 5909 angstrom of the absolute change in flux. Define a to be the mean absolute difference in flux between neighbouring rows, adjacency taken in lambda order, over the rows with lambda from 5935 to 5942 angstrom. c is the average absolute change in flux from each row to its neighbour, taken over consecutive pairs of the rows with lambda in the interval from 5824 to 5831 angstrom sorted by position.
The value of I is 10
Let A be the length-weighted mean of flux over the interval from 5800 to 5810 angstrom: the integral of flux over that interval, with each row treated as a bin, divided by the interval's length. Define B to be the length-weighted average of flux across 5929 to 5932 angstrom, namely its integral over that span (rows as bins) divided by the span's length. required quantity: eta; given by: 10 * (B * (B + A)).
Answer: 6122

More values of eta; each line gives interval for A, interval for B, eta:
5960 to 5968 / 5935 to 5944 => 6157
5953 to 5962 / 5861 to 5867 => 6796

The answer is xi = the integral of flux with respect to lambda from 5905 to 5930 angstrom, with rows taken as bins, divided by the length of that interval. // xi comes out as 18.0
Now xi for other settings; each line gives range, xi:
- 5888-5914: 16.9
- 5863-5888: 18.9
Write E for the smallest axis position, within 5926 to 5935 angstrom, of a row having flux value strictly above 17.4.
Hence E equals 5926.5 angstrom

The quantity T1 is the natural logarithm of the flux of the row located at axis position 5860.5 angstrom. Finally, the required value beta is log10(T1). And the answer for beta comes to 0.462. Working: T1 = 2.90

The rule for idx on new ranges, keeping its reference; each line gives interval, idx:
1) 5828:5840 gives 0.8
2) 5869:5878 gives 7.1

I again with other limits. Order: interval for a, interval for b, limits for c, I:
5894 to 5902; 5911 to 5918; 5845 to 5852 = 1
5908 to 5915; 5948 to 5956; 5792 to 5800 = 12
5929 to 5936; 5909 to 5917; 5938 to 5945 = 7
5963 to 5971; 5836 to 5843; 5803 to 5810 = 4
